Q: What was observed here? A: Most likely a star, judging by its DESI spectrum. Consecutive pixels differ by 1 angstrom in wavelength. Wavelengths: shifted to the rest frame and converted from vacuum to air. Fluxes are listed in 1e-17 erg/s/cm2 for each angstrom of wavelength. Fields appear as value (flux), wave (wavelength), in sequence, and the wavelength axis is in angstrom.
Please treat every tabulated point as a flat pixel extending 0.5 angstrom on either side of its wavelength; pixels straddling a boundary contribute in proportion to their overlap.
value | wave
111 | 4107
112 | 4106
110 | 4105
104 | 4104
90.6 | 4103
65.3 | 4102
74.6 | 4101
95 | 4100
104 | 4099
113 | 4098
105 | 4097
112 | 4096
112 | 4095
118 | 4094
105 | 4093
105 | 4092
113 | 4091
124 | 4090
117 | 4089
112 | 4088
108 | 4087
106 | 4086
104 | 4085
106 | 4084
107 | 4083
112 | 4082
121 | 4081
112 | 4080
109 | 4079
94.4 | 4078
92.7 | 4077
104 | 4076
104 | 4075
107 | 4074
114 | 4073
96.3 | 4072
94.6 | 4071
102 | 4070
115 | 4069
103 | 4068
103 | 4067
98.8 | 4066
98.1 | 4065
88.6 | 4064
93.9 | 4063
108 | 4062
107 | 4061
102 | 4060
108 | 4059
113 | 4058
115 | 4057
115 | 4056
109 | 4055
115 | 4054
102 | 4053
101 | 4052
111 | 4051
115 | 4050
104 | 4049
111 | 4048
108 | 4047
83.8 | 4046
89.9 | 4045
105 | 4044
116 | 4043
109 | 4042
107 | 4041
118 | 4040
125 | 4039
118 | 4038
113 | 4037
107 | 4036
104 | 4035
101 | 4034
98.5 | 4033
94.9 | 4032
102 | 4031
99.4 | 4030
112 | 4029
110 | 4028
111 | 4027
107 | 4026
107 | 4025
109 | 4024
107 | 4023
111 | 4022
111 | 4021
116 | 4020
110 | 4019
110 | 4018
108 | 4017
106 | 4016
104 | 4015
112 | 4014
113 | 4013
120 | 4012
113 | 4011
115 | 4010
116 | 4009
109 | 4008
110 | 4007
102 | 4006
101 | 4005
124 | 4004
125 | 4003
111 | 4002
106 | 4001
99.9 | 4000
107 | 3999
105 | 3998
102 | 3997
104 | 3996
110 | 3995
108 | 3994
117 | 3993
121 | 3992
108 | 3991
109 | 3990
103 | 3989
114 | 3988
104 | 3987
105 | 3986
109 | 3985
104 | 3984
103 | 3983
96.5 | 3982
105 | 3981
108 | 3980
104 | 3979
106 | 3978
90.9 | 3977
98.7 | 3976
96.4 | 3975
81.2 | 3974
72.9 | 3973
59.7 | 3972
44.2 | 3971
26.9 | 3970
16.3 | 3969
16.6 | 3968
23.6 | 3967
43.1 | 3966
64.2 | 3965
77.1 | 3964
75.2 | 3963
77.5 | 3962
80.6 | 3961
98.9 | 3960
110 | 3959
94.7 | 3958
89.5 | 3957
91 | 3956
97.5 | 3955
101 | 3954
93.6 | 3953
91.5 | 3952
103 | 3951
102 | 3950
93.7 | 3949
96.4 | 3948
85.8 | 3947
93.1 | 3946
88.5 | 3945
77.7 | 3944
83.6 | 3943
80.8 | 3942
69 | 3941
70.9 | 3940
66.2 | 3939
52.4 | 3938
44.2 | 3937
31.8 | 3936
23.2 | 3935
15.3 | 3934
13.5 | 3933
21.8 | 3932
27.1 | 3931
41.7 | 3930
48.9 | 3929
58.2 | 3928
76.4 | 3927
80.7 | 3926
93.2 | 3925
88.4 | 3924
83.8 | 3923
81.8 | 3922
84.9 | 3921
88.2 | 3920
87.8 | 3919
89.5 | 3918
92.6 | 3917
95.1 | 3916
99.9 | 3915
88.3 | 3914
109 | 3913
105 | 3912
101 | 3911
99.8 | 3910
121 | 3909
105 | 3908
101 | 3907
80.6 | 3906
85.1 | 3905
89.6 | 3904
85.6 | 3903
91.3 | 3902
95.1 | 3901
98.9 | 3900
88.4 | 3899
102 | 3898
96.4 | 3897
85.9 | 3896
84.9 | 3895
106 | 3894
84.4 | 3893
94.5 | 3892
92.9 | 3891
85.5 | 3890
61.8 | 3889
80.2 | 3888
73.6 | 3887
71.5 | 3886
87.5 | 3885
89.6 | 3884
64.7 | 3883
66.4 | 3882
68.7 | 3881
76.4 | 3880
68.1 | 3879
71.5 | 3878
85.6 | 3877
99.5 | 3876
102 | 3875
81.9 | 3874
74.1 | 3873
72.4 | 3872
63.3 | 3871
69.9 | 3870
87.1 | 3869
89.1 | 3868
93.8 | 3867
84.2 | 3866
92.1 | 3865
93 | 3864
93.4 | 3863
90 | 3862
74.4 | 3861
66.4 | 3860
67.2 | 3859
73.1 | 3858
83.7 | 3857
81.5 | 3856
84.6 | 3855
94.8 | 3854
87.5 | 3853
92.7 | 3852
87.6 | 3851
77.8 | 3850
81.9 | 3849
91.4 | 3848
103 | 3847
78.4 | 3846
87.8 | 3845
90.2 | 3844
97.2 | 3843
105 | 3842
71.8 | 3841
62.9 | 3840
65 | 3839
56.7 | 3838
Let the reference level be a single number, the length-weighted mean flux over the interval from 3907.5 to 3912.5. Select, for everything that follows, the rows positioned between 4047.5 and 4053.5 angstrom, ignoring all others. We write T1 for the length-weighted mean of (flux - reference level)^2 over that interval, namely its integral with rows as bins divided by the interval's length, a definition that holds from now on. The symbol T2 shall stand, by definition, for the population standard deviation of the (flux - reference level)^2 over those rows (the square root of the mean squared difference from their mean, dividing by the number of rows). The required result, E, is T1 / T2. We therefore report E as 1.3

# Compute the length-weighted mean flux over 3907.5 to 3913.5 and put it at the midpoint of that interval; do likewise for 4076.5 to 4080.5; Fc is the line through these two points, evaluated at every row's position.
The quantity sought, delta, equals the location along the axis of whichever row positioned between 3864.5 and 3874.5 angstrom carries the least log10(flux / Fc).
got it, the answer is 3871 angstrom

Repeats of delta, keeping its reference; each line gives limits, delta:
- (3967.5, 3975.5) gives 3969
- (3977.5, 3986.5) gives 3982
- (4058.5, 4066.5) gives 4064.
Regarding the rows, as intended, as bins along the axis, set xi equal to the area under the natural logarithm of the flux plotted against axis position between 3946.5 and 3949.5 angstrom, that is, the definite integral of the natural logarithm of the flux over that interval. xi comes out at 14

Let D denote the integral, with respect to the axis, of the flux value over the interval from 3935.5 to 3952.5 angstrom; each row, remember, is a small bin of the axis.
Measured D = 1331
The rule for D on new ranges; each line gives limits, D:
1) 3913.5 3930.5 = 1379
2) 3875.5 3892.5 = 1338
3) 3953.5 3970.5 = 1184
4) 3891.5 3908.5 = 1575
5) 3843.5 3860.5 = 1430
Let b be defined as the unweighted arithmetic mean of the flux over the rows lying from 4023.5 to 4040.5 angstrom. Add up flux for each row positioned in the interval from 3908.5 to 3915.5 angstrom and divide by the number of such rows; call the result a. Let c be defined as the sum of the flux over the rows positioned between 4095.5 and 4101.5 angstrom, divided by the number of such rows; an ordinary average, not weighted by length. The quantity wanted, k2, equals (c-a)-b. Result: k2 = -111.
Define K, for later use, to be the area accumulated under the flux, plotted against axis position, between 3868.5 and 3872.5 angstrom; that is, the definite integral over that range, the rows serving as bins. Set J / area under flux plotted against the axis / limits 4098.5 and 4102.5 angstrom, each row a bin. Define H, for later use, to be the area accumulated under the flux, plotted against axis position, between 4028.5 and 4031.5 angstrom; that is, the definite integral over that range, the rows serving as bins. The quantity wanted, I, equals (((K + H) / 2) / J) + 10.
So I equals 10.9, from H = 313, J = 339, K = 293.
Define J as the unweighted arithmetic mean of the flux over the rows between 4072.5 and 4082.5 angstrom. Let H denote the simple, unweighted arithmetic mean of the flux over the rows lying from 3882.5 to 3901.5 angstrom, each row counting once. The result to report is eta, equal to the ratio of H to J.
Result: 0.81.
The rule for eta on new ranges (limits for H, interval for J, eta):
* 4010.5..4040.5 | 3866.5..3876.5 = 1.31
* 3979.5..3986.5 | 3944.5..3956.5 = 1.10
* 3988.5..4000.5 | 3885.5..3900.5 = 1.24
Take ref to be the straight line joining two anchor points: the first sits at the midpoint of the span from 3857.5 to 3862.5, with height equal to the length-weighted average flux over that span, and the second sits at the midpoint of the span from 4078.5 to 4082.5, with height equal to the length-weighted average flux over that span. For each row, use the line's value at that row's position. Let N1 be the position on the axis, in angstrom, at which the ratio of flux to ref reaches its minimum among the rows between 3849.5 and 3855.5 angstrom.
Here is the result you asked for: 3850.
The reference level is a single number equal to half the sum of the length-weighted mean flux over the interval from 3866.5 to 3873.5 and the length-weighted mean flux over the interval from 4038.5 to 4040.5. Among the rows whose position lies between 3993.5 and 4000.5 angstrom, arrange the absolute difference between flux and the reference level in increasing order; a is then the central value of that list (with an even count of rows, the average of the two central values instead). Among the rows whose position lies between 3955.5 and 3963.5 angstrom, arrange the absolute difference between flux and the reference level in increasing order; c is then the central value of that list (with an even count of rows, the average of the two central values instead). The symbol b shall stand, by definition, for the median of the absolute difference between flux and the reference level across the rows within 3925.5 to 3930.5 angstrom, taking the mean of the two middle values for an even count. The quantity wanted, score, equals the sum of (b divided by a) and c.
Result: 19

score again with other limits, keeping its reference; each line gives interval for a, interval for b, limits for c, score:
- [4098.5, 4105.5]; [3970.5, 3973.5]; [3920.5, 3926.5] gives 20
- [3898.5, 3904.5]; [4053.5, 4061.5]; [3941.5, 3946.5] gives 18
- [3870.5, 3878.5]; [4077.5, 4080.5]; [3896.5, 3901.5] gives 4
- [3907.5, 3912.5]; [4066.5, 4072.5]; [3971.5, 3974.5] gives 28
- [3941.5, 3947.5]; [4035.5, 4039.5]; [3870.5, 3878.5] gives 23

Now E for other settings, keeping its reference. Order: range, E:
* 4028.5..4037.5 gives 1.1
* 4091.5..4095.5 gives 0.8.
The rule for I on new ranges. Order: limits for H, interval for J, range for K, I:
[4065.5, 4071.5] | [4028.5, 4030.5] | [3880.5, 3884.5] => 12.1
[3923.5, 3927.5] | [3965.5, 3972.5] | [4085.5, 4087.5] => 11.2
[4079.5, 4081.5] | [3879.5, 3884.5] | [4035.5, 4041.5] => 11.3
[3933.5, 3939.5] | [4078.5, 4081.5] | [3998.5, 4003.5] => 11.1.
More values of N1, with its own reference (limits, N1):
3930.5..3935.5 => 3933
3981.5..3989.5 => 3982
